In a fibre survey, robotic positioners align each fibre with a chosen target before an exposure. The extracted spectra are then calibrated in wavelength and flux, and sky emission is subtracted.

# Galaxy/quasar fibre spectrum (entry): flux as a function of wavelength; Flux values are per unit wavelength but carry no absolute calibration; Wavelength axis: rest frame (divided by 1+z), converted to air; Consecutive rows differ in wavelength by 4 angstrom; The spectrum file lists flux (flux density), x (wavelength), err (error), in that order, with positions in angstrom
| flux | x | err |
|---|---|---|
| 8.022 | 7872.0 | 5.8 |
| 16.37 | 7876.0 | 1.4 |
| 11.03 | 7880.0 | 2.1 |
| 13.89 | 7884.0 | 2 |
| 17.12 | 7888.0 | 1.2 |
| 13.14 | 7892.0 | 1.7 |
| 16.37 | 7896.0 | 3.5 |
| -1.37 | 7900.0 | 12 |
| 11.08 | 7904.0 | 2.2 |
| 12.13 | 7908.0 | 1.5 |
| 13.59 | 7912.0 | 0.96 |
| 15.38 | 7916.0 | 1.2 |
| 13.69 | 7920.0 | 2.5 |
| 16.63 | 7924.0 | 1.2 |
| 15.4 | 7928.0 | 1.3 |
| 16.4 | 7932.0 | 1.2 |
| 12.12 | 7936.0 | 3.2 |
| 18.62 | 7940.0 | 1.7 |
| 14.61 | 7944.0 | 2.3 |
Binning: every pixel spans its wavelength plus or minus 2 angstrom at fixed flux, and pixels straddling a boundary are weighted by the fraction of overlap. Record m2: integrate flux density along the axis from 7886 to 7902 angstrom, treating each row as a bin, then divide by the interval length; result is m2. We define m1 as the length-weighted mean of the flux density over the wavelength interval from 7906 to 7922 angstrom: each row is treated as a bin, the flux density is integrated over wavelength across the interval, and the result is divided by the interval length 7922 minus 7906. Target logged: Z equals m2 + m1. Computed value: 25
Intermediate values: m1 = 13.7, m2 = 11.3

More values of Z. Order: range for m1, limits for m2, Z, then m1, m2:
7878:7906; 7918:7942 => 27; 11.6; 15.5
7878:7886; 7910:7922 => 27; 12.5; 14.2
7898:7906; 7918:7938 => 20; 4.9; 14.8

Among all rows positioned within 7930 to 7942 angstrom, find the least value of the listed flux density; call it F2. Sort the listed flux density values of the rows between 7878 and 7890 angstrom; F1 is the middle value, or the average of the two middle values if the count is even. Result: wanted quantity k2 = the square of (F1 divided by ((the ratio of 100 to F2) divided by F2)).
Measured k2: 416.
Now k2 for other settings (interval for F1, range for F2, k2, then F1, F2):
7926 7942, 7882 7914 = 0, 15.9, -1.37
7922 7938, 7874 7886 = 374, 15.9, 11.03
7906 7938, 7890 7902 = 0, 14.5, -1.37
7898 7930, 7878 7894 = 275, 13.6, 11.03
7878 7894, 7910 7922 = 623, 13.5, 13.59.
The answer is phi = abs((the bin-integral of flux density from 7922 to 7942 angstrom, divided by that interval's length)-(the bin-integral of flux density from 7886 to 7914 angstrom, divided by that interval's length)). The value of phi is 4.1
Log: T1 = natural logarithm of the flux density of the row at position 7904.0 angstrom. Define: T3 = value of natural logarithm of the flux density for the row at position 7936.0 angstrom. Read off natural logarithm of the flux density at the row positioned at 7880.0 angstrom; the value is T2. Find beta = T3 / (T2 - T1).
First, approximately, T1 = 2.41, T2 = 2.40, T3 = 2.49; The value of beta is -552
